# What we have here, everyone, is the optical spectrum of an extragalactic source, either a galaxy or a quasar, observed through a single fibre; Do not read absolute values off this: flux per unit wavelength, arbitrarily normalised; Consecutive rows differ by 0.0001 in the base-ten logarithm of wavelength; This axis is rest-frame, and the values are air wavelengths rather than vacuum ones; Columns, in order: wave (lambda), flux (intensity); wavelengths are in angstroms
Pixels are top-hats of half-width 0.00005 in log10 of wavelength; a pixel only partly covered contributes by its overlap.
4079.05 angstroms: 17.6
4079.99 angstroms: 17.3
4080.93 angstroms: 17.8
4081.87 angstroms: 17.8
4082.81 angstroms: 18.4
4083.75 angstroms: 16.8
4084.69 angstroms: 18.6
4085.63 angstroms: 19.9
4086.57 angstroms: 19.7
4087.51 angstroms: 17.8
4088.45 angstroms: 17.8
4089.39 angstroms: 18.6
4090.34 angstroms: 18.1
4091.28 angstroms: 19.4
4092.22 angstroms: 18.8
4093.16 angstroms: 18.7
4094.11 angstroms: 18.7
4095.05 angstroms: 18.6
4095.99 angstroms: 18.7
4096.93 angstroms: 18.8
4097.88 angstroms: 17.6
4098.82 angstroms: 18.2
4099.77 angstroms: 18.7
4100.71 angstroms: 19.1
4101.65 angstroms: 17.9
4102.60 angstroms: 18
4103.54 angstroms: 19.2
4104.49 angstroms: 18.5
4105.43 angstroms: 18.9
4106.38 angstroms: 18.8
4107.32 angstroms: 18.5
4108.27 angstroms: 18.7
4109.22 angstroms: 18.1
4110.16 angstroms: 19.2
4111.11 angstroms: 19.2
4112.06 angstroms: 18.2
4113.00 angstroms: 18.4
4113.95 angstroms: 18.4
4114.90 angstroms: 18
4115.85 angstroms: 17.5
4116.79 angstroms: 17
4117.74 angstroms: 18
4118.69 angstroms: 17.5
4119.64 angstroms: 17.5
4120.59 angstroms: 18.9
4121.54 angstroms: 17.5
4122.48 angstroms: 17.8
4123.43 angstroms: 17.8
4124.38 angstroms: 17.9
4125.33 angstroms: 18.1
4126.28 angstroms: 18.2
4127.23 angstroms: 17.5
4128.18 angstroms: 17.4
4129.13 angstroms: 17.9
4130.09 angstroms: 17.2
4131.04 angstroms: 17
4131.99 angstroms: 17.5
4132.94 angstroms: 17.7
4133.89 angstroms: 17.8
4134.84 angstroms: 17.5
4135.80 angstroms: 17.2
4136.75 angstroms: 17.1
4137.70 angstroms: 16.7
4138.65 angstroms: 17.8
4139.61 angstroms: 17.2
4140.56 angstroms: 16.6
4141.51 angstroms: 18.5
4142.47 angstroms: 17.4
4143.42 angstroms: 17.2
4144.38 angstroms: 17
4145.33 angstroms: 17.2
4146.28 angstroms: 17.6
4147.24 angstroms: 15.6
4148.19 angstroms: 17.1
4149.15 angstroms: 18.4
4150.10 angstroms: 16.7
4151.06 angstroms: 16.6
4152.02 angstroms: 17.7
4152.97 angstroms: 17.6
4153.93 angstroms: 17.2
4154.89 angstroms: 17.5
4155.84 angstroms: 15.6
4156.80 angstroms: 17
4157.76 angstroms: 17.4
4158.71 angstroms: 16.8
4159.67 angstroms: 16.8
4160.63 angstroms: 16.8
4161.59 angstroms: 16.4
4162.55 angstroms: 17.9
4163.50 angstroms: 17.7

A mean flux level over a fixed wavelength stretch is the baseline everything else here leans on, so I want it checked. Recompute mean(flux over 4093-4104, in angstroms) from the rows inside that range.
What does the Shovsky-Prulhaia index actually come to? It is 18.5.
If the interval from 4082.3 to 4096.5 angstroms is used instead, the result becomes 18.6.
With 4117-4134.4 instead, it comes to 17.7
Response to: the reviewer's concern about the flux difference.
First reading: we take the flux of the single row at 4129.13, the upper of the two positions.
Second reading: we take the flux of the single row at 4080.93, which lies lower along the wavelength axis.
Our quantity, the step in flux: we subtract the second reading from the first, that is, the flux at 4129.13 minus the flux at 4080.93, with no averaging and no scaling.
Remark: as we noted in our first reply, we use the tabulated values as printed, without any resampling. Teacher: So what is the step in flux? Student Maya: 0.1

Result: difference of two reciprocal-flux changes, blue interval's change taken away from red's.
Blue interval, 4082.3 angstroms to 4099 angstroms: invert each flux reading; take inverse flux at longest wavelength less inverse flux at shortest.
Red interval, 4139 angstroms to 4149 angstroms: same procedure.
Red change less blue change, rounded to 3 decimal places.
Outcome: 0.000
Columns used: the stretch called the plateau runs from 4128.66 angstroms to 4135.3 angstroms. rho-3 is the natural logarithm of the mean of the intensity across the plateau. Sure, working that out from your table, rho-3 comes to 2.86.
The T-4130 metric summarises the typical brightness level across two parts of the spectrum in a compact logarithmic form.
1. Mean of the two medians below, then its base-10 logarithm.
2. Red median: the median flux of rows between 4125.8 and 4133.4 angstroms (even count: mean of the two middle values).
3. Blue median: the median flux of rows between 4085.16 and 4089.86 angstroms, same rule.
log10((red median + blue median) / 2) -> 1.26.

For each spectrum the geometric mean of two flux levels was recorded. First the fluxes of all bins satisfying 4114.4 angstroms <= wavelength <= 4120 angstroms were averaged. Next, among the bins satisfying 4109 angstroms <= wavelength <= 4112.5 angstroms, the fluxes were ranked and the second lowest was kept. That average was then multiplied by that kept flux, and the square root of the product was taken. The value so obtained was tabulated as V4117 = 17.89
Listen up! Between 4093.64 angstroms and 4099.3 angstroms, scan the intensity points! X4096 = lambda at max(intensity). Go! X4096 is 4096.93 angstroms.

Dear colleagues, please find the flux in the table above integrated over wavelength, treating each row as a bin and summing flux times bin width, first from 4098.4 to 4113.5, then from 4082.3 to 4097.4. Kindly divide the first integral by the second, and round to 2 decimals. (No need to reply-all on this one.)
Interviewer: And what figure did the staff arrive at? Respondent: 1.00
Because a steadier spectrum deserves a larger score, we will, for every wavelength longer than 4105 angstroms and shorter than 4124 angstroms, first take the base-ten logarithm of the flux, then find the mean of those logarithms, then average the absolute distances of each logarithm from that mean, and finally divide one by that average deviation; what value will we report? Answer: 80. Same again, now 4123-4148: 94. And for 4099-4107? 113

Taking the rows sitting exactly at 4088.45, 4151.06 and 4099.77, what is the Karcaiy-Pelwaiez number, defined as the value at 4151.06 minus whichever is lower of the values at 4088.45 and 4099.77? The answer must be -1.2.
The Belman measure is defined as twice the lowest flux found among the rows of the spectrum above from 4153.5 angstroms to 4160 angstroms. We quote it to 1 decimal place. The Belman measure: 31.2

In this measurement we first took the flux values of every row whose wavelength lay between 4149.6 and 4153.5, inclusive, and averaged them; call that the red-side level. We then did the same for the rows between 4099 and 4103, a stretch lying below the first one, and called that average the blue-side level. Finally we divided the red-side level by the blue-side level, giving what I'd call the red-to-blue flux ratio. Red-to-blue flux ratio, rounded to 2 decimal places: 0.93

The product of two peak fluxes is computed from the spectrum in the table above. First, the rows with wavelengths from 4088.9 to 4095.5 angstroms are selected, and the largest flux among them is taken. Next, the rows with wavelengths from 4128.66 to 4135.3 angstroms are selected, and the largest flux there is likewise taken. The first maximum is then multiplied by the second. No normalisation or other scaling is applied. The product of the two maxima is 347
